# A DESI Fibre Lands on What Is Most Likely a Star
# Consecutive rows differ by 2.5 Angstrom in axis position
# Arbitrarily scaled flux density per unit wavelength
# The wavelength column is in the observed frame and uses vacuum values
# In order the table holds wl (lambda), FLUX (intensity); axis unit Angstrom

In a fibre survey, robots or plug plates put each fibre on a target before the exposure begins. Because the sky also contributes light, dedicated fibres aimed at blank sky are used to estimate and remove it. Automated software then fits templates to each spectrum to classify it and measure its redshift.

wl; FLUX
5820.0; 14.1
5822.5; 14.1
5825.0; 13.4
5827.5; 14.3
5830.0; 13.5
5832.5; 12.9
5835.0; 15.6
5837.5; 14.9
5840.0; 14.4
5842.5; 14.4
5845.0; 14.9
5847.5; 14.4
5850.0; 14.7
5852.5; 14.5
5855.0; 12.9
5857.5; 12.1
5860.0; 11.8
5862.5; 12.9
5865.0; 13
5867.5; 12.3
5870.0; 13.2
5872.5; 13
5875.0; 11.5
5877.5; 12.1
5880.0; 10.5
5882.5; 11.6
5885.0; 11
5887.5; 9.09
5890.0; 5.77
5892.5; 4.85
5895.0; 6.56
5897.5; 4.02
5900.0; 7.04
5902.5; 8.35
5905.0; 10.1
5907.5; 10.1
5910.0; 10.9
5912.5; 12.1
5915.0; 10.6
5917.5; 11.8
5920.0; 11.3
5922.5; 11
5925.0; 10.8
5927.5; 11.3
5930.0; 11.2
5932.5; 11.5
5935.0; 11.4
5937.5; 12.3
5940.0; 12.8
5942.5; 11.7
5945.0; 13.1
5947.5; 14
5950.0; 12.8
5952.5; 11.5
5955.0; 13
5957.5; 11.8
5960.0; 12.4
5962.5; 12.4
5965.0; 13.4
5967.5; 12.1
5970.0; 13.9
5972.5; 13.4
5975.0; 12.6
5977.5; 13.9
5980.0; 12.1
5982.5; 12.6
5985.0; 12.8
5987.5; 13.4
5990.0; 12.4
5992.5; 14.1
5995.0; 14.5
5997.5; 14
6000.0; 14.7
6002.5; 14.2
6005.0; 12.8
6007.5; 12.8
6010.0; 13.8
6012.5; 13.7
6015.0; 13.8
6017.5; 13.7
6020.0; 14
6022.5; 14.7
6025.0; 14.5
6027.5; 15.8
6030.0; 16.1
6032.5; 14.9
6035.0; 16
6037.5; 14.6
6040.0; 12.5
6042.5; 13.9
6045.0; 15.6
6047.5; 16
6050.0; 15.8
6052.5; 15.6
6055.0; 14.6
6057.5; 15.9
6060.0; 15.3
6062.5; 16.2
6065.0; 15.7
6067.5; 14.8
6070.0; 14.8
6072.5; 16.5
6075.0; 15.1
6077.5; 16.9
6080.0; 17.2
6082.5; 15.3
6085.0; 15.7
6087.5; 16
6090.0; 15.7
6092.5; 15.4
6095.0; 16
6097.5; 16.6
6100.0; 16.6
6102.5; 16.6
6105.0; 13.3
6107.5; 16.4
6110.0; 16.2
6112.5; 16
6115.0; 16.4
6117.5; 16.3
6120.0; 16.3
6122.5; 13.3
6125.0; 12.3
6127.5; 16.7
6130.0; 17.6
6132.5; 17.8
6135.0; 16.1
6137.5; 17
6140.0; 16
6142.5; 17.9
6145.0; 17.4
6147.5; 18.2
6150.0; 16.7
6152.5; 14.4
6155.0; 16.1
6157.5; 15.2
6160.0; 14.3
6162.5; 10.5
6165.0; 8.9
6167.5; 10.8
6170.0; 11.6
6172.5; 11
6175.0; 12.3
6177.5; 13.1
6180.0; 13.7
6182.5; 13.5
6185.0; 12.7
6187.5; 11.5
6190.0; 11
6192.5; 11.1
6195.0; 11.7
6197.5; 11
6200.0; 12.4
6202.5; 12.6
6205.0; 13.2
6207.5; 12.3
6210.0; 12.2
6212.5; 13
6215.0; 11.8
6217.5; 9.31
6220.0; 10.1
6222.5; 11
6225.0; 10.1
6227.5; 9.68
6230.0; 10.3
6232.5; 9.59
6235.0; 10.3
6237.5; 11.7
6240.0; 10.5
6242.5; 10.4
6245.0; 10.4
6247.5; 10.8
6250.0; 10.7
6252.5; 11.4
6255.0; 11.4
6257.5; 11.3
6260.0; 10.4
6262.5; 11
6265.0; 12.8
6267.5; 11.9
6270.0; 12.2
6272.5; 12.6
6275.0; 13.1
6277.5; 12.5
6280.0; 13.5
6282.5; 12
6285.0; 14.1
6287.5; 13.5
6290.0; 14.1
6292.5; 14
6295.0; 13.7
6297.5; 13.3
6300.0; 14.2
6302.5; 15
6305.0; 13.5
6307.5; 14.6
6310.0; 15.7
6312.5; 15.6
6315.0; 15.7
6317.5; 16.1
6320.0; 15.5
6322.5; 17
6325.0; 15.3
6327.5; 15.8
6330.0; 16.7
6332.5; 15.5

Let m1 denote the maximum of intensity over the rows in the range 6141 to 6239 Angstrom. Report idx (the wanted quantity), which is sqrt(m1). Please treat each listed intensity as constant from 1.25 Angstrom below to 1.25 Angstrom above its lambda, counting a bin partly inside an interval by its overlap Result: 4.3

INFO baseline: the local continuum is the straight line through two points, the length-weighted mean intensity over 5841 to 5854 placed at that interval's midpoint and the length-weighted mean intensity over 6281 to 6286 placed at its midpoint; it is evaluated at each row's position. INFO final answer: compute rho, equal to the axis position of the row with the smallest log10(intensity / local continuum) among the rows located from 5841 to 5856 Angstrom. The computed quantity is 5855.0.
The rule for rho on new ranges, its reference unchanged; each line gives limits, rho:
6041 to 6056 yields 6042.5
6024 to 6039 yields 6025.0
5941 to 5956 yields 5952.5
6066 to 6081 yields 6067.5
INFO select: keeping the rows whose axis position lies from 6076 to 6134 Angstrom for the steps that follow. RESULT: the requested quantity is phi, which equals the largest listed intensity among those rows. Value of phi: 17.8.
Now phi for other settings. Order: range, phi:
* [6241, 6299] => 14.1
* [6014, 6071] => 16.2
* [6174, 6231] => 13.7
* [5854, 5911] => 13.2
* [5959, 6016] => 14.7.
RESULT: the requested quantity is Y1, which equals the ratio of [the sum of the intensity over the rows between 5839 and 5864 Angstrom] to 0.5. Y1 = 274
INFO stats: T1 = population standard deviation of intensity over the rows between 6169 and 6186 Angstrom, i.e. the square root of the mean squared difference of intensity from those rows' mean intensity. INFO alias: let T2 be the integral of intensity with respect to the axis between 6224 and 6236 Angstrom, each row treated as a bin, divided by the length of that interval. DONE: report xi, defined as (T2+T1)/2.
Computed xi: 5.5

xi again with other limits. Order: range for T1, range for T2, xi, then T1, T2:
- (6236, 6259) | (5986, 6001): 7.1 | 0.47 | 13.8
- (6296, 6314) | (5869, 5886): 6.4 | 0.88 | 11.8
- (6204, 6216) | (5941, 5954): 6.6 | 0.52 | 12.6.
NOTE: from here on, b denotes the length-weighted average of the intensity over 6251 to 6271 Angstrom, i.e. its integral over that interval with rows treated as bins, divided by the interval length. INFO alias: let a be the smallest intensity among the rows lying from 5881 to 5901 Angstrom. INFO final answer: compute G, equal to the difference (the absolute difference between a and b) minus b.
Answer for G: -4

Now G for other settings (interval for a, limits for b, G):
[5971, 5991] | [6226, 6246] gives -9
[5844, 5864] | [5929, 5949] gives -12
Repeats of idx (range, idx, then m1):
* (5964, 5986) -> 3.7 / 13.9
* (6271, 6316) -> 4.0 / 15.7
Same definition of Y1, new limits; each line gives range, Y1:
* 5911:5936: 226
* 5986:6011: 273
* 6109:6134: 318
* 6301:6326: 308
